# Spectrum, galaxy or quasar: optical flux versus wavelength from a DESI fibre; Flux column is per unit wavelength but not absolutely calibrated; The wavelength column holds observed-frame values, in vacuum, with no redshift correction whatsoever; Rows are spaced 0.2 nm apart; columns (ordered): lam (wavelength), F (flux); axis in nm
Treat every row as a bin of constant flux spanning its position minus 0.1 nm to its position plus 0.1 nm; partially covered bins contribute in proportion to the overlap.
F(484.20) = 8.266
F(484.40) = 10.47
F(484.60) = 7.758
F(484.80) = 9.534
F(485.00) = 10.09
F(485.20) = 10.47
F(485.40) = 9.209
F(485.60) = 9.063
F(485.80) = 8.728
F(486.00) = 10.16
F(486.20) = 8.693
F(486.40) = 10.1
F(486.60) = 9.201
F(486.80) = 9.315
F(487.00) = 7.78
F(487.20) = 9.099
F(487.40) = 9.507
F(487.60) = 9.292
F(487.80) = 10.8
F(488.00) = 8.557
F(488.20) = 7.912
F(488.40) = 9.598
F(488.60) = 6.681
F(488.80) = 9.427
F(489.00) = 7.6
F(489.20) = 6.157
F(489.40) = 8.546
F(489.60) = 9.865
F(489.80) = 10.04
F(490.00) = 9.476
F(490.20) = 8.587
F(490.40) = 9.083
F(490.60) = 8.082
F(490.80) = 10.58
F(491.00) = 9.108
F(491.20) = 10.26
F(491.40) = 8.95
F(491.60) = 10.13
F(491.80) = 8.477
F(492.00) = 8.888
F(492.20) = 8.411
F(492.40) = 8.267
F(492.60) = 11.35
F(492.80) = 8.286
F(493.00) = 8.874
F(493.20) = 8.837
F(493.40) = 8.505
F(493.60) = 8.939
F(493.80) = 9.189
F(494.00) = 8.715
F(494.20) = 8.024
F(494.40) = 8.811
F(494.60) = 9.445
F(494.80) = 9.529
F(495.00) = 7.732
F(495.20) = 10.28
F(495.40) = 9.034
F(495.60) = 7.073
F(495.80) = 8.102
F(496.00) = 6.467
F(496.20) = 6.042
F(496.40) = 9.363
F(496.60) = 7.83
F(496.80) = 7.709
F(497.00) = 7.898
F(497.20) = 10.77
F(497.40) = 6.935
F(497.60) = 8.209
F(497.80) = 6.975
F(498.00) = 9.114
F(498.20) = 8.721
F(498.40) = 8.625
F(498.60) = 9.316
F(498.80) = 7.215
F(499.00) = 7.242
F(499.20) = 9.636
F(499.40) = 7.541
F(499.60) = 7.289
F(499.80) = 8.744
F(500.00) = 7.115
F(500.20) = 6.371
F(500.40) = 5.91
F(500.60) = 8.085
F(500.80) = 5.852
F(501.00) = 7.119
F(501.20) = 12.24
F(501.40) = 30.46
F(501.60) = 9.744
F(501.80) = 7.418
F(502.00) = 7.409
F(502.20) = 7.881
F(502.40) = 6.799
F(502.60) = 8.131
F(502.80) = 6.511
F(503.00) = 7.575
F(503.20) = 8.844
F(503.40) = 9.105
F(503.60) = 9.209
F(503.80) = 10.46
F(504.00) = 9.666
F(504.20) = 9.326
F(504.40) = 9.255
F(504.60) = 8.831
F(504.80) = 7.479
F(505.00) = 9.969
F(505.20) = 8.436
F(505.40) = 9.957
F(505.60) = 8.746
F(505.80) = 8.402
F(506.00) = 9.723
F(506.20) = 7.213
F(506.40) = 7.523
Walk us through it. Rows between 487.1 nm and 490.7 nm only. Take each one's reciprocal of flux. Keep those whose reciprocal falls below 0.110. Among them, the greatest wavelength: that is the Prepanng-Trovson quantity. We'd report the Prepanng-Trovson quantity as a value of 490.00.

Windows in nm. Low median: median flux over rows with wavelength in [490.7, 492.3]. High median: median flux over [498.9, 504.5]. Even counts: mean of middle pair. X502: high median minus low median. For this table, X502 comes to -1.0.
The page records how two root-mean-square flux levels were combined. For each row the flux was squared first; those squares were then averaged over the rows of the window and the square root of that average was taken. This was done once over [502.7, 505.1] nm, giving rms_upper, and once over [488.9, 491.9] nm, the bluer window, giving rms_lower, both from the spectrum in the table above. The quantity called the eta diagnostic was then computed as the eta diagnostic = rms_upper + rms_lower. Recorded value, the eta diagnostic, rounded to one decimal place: 18.0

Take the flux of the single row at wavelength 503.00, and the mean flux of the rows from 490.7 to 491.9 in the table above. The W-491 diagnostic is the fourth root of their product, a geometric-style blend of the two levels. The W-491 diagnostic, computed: 2.92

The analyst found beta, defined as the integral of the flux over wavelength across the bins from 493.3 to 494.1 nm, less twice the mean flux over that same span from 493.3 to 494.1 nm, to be -10.6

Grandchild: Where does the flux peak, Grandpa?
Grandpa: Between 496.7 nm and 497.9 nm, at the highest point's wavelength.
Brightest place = 497.20 nm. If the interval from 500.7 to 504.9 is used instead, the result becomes 501.40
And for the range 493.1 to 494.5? 493.80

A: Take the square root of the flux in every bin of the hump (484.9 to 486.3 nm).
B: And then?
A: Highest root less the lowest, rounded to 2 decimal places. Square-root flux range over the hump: 0.29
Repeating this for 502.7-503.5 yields 0.47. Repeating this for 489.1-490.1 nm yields 0.69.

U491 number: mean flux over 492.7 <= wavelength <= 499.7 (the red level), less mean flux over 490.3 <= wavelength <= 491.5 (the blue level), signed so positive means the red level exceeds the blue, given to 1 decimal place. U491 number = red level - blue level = -1.0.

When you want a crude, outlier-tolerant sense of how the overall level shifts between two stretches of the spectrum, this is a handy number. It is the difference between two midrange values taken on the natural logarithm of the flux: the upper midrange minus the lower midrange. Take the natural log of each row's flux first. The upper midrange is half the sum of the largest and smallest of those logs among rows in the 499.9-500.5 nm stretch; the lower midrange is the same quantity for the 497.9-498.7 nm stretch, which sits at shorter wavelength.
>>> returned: -0.32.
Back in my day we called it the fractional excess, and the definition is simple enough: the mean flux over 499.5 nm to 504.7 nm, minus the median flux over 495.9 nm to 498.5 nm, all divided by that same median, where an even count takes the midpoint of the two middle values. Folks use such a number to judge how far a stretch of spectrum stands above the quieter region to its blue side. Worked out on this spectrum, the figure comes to 0.15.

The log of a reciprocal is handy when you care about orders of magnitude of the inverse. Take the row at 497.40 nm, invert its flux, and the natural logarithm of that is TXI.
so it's -1.94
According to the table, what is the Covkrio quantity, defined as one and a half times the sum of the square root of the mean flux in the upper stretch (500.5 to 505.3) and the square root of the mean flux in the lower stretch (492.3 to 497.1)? 8.98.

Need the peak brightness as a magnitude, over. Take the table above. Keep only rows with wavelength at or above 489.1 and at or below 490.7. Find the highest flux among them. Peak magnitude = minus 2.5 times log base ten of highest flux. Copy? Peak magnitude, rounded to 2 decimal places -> -2.50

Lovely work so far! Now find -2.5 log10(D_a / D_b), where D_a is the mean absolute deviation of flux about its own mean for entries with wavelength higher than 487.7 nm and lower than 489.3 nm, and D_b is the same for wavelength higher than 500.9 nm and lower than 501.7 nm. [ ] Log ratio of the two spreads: 2.0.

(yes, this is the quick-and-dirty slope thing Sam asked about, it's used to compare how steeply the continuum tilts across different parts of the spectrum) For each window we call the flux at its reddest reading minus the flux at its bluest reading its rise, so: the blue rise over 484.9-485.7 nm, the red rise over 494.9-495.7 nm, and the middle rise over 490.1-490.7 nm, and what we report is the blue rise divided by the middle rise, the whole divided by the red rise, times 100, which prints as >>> -309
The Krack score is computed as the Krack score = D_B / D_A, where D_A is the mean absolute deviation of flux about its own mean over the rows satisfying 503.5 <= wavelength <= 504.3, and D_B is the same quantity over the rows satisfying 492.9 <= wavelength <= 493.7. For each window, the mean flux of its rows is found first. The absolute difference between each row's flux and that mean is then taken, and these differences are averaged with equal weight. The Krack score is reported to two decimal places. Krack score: 0.36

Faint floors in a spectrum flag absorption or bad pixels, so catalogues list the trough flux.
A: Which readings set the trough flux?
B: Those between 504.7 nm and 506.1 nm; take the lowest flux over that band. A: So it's 7.479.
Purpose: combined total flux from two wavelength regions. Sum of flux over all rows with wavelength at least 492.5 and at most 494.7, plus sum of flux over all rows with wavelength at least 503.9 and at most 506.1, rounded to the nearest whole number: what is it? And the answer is 199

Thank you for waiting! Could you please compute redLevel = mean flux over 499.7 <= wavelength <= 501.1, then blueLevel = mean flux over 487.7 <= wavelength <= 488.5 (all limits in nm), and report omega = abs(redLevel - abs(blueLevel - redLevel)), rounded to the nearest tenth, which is 4.8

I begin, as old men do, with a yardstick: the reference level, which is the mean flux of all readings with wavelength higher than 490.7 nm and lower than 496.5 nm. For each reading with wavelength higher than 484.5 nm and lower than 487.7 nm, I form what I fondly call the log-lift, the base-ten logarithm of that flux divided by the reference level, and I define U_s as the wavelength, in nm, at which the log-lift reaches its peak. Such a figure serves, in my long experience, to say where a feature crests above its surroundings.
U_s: 485.20 nm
